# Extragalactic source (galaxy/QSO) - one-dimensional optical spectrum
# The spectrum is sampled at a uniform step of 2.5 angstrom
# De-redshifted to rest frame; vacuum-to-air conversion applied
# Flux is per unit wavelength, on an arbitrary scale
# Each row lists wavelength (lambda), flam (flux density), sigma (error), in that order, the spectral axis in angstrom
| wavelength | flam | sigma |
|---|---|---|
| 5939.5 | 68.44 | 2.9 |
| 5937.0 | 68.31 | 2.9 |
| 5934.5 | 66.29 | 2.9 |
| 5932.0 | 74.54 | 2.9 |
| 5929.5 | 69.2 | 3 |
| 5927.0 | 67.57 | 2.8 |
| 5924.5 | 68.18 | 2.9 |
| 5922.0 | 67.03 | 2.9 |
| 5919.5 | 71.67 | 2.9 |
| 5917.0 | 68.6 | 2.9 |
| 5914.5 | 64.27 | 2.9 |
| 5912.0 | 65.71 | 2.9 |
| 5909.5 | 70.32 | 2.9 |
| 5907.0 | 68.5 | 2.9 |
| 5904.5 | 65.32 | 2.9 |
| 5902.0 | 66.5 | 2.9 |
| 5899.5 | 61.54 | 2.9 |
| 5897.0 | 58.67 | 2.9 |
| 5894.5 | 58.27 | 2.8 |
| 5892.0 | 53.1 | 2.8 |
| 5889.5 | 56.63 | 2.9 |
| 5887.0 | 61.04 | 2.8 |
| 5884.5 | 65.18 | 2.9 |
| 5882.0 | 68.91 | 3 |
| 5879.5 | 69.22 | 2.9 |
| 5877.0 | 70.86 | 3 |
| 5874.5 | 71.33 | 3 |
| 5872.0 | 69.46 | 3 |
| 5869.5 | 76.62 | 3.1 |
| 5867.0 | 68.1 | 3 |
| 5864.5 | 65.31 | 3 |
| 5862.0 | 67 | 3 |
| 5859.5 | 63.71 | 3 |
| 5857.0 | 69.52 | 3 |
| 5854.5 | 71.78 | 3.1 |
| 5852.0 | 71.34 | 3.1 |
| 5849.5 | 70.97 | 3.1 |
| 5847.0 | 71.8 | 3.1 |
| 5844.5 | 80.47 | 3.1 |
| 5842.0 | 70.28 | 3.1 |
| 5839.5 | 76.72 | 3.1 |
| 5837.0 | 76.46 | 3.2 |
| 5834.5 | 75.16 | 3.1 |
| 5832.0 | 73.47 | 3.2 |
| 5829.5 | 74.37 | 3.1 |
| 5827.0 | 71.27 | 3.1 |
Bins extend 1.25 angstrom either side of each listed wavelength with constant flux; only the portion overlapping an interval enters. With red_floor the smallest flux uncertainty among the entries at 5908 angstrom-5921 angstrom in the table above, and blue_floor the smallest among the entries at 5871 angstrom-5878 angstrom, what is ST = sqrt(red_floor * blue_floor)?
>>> 2.95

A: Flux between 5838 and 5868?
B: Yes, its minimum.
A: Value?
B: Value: 63.71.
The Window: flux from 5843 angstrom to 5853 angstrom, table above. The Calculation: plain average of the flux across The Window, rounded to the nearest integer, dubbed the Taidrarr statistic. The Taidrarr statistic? 74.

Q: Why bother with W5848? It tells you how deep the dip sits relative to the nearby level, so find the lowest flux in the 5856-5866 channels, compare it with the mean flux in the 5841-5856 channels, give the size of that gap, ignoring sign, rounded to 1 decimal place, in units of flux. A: 9.1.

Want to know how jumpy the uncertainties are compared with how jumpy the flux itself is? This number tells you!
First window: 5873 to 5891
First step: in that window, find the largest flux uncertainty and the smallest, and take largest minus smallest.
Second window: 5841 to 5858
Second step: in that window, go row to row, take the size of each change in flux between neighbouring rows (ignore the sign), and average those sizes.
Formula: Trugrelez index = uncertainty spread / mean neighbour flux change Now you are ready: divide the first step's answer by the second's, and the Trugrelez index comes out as 0.053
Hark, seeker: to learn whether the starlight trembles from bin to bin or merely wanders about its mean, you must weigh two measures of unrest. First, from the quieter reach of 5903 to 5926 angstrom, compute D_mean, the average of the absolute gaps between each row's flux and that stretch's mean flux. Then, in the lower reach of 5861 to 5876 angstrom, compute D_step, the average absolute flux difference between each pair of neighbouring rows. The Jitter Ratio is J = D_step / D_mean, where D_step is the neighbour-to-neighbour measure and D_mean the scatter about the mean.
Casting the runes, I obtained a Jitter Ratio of 2.3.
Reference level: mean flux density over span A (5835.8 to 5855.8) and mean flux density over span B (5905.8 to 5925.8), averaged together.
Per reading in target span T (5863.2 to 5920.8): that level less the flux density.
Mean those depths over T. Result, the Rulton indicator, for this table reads 5.0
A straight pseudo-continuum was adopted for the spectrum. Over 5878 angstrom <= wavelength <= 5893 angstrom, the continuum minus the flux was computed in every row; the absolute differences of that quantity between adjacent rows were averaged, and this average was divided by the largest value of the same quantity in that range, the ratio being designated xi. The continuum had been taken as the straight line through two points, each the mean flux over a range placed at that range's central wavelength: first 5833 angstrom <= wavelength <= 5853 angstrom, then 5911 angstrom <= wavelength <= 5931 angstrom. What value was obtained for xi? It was 0.18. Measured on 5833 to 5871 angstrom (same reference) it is 0.42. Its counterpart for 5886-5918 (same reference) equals 0.19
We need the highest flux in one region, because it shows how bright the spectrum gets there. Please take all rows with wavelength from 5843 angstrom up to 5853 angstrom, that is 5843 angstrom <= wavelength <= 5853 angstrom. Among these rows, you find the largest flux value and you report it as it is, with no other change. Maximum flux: 80.47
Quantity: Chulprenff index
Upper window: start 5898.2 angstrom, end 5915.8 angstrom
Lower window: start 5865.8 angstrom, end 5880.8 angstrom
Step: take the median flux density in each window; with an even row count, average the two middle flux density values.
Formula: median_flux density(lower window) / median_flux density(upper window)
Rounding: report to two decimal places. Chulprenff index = 1.07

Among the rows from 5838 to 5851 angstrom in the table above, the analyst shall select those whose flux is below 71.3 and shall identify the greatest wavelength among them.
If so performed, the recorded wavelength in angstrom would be 5849.5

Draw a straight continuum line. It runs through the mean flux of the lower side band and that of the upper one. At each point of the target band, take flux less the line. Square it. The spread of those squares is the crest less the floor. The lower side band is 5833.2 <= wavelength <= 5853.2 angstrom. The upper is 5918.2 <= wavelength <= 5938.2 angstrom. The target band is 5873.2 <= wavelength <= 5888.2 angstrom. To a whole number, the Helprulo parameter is 110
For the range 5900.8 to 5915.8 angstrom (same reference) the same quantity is 32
